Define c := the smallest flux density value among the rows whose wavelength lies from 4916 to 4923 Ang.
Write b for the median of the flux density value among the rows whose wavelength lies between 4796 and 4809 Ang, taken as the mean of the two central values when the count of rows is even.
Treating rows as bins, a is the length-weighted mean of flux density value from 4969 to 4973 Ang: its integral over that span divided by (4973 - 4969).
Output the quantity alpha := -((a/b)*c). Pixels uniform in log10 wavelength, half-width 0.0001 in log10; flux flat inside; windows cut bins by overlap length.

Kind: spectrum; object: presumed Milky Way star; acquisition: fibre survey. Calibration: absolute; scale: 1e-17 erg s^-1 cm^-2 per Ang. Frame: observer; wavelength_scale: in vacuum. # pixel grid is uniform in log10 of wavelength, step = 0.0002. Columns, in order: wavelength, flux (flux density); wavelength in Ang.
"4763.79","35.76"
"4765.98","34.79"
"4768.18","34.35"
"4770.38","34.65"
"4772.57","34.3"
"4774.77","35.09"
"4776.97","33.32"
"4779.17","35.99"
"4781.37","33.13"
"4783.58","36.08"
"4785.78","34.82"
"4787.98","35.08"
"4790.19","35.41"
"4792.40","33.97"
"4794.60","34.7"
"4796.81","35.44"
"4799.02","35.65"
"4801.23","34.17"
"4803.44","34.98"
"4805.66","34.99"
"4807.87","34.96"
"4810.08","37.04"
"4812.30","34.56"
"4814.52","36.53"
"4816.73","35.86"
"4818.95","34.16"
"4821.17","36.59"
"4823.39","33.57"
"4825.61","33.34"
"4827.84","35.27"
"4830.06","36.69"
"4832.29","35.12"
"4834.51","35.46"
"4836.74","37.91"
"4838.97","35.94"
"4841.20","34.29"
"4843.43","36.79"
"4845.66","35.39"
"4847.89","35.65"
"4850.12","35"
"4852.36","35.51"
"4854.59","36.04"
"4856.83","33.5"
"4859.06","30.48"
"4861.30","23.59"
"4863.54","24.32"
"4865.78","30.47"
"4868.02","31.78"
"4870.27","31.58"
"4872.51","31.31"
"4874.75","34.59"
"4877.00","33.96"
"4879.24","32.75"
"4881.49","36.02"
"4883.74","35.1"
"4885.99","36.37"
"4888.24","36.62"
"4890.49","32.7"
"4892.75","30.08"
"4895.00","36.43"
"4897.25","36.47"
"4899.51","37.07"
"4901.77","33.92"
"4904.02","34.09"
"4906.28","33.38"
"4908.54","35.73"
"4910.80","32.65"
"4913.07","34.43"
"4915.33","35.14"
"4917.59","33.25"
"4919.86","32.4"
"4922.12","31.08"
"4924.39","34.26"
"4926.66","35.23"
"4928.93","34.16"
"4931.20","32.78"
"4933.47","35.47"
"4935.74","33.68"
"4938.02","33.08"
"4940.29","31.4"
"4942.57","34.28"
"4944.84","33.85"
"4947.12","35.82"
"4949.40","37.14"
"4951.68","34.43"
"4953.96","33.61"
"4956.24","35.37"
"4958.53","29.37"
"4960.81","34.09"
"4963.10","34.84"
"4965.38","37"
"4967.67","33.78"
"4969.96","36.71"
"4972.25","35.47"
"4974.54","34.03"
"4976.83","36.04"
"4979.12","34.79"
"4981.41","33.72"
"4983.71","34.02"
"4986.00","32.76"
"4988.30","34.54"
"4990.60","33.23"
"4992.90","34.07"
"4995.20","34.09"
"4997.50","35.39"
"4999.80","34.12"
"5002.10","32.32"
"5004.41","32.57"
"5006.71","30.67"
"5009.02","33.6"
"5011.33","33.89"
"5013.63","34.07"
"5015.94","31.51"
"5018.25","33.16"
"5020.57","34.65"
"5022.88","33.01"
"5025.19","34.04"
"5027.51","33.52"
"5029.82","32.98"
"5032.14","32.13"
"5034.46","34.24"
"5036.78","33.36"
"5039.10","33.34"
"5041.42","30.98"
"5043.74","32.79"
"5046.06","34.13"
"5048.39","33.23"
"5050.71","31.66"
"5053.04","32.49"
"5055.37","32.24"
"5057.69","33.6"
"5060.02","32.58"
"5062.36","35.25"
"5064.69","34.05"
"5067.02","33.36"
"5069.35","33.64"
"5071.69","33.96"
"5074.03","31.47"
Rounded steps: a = 36.1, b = 35.0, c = 31.08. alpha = -32.1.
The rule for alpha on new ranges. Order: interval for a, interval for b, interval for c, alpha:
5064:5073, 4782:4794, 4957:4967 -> -28.2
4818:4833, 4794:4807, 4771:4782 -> -33.1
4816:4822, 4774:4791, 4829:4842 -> -34.7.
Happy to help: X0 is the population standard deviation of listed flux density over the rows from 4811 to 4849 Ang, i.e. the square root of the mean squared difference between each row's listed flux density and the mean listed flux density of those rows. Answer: 1.19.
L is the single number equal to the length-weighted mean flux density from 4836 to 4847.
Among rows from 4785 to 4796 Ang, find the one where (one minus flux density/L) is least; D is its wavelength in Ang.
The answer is 4790.19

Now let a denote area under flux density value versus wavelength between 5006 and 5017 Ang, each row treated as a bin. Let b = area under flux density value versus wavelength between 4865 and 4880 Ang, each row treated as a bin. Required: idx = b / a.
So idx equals 1.3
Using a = 361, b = 486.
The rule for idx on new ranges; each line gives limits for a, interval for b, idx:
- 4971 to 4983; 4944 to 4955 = 0.9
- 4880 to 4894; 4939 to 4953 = 1.0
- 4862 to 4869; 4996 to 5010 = 2.3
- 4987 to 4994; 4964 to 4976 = 1.8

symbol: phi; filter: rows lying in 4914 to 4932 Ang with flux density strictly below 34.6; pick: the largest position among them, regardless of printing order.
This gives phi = 4931.20 Ang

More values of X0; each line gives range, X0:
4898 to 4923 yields 1.59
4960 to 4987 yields 1.24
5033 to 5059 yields 0.96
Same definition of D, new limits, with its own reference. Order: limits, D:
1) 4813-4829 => 4821.17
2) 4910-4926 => 4915.33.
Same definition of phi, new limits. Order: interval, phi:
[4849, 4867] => 4865.78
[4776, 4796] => 4792.40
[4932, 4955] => 4953.96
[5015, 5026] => 5025.19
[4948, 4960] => 4958.53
